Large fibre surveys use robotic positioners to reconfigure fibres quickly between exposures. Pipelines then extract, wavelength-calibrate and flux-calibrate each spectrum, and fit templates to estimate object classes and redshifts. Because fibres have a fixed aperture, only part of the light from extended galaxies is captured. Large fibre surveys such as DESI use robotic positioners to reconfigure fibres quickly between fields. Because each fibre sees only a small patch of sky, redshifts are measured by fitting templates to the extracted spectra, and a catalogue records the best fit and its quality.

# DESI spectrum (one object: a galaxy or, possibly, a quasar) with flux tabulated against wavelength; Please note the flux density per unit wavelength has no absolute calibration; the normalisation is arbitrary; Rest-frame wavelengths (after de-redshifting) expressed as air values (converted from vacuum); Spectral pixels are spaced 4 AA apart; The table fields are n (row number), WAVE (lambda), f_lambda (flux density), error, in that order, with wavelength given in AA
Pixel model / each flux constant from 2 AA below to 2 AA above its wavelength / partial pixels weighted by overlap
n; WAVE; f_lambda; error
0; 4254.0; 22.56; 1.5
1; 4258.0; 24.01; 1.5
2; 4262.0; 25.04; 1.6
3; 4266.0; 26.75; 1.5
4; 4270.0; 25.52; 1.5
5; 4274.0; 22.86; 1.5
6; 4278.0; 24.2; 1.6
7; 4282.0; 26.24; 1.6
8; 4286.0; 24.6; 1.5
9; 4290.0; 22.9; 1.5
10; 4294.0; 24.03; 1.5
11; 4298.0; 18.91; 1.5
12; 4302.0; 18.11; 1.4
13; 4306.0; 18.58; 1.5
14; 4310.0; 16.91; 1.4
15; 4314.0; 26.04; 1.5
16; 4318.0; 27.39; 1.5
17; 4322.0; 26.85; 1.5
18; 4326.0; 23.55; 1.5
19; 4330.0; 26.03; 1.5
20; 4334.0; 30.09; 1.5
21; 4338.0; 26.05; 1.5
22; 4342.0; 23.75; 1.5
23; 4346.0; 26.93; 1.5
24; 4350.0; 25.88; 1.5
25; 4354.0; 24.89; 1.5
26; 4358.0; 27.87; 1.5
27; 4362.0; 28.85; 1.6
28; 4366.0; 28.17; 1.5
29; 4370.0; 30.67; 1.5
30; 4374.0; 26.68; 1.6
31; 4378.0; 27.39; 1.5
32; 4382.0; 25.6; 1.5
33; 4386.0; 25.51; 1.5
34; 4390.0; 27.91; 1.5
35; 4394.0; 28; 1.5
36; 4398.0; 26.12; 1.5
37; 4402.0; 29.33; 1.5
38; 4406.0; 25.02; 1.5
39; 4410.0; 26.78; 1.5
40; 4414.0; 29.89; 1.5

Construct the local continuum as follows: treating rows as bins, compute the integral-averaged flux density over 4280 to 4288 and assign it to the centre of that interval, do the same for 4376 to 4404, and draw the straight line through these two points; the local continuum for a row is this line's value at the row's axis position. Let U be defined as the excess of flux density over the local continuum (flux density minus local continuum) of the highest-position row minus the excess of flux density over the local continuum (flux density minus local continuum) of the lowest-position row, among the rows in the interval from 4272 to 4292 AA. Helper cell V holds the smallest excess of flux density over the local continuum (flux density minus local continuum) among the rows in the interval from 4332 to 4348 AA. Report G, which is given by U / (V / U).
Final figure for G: 0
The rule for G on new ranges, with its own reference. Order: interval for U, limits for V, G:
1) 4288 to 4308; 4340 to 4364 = -8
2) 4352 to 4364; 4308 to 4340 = -2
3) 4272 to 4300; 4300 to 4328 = -2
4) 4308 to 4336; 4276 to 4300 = -24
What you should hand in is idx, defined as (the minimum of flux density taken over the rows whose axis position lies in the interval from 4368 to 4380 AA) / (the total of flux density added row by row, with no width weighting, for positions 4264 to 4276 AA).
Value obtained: 0.36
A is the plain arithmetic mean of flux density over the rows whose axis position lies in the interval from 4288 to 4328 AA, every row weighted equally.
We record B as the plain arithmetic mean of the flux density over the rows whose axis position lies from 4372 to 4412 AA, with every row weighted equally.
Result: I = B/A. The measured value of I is 1.20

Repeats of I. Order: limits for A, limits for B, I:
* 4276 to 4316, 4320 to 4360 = 1.19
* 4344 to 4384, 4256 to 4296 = 0.90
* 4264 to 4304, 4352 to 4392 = 1.17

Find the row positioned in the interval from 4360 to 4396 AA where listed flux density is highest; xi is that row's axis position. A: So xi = 4370.0 AA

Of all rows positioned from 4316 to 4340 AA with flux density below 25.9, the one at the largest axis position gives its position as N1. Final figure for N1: 4326.0 AA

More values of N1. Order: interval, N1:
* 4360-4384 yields 4382.0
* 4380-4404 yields 4386.0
